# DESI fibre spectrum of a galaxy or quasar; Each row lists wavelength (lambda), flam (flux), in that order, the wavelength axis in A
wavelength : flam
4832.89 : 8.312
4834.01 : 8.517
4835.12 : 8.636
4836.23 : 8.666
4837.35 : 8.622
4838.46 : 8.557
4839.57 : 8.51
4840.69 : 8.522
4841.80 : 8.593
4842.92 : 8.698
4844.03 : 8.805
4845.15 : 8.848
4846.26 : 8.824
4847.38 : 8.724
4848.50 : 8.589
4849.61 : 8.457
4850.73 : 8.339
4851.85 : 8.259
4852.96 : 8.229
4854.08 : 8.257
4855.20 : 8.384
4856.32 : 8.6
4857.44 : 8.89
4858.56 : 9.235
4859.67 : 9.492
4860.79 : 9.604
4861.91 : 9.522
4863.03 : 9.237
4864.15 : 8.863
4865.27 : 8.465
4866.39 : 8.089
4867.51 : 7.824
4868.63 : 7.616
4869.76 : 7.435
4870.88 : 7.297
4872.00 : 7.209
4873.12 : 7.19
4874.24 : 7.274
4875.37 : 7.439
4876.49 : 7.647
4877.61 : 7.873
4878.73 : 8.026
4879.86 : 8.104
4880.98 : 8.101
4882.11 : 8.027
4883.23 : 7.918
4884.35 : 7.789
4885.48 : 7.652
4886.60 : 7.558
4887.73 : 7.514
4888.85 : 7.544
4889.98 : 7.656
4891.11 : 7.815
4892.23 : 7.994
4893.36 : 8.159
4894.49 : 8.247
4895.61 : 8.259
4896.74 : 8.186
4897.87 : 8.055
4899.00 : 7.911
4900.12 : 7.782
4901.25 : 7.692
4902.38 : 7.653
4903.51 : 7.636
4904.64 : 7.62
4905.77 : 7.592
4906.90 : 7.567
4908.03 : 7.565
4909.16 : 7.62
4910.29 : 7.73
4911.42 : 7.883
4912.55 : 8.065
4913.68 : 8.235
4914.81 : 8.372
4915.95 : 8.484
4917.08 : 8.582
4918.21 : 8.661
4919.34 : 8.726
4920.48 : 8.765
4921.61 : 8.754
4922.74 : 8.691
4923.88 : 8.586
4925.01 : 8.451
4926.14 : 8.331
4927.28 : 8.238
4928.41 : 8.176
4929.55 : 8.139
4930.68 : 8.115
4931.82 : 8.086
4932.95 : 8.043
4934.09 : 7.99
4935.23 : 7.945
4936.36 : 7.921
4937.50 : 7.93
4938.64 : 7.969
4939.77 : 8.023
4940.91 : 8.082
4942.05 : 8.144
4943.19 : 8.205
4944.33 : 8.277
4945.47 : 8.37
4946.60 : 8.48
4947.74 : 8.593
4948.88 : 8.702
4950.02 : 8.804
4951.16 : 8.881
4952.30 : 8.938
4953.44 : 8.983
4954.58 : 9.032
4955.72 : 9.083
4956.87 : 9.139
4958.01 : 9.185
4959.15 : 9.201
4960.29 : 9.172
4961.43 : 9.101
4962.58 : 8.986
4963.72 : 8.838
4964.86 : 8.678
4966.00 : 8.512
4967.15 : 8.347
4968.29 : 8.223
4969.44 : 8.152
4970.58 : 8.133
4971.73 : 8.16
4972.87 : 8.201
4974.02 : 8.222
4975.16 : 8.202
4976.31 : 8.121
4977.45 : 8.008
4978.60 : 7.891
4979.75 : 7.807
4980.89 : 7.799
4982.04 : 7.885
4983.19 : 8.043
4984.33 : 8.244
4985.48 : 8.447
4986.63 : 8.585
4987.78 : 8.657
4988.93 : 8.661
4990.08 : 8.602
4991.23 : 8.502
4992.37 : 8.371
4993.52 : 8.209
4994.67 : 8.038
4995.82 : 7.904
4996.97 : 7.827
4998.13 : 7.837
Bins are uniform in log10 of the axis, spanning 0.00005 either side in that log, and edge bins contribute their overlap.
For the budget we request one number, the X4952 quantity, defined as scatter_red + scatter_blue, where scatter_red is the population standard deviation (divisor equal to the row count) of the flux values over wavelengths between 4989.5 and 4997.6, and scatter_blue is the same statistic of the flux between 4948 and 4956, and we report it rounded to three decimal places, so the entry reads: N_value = 0.399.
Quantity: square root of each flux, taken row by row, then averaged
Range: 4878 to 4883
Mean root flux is 2.84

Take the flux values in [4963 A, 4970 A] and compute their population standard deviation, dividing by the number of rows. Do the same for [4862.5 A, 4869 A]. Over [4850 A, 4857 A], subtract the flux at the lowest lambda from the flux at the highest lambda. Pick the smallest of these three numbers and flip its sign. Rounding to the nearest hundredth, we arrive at -0.24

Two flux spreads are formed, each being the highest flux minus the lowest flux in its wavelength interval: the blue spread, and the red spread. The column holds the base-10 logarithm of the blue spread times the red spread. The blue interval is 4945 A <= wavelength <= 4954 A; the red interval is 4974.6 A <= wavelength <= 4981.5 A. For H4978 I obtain -0.61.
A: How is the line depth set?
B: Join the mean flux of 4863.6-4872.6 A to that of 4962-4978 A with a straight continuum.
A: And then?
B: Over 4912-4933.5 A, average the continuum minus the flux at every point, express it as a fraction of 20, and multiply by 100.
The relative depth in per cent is -1.4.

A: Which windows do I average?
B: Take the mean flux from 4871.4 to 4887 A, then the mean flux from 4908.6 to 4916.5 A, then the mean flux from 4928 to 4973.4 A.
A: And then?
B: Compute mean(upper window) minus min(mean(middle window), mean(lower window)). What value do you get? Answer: 0.77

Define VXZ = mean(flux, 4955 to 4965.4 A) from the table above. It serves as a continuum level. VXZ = 9.04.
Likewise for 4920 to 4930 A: 8.46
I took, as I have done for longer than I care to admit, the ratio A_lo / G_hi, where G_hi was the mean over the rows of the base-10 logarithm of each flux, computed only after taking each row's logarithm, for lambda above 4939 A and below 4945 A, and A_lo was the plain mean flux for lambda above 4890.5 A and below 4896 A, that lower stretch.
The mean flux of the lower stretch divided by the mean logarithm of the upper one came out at 8.89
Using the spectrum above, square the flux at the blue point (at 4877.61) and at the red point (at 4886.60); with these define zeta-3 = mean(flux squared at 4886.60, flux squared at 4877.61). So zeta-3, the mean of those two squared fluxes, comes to 60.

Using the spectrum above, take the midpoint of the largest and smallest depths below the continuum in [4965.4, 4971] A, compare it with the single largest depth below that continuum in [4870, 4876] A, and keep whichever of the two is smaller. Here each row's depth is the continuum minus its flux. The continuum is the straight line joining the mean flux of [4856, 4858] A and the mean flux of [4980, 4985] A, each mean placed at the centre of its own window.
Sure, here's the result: -0.24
